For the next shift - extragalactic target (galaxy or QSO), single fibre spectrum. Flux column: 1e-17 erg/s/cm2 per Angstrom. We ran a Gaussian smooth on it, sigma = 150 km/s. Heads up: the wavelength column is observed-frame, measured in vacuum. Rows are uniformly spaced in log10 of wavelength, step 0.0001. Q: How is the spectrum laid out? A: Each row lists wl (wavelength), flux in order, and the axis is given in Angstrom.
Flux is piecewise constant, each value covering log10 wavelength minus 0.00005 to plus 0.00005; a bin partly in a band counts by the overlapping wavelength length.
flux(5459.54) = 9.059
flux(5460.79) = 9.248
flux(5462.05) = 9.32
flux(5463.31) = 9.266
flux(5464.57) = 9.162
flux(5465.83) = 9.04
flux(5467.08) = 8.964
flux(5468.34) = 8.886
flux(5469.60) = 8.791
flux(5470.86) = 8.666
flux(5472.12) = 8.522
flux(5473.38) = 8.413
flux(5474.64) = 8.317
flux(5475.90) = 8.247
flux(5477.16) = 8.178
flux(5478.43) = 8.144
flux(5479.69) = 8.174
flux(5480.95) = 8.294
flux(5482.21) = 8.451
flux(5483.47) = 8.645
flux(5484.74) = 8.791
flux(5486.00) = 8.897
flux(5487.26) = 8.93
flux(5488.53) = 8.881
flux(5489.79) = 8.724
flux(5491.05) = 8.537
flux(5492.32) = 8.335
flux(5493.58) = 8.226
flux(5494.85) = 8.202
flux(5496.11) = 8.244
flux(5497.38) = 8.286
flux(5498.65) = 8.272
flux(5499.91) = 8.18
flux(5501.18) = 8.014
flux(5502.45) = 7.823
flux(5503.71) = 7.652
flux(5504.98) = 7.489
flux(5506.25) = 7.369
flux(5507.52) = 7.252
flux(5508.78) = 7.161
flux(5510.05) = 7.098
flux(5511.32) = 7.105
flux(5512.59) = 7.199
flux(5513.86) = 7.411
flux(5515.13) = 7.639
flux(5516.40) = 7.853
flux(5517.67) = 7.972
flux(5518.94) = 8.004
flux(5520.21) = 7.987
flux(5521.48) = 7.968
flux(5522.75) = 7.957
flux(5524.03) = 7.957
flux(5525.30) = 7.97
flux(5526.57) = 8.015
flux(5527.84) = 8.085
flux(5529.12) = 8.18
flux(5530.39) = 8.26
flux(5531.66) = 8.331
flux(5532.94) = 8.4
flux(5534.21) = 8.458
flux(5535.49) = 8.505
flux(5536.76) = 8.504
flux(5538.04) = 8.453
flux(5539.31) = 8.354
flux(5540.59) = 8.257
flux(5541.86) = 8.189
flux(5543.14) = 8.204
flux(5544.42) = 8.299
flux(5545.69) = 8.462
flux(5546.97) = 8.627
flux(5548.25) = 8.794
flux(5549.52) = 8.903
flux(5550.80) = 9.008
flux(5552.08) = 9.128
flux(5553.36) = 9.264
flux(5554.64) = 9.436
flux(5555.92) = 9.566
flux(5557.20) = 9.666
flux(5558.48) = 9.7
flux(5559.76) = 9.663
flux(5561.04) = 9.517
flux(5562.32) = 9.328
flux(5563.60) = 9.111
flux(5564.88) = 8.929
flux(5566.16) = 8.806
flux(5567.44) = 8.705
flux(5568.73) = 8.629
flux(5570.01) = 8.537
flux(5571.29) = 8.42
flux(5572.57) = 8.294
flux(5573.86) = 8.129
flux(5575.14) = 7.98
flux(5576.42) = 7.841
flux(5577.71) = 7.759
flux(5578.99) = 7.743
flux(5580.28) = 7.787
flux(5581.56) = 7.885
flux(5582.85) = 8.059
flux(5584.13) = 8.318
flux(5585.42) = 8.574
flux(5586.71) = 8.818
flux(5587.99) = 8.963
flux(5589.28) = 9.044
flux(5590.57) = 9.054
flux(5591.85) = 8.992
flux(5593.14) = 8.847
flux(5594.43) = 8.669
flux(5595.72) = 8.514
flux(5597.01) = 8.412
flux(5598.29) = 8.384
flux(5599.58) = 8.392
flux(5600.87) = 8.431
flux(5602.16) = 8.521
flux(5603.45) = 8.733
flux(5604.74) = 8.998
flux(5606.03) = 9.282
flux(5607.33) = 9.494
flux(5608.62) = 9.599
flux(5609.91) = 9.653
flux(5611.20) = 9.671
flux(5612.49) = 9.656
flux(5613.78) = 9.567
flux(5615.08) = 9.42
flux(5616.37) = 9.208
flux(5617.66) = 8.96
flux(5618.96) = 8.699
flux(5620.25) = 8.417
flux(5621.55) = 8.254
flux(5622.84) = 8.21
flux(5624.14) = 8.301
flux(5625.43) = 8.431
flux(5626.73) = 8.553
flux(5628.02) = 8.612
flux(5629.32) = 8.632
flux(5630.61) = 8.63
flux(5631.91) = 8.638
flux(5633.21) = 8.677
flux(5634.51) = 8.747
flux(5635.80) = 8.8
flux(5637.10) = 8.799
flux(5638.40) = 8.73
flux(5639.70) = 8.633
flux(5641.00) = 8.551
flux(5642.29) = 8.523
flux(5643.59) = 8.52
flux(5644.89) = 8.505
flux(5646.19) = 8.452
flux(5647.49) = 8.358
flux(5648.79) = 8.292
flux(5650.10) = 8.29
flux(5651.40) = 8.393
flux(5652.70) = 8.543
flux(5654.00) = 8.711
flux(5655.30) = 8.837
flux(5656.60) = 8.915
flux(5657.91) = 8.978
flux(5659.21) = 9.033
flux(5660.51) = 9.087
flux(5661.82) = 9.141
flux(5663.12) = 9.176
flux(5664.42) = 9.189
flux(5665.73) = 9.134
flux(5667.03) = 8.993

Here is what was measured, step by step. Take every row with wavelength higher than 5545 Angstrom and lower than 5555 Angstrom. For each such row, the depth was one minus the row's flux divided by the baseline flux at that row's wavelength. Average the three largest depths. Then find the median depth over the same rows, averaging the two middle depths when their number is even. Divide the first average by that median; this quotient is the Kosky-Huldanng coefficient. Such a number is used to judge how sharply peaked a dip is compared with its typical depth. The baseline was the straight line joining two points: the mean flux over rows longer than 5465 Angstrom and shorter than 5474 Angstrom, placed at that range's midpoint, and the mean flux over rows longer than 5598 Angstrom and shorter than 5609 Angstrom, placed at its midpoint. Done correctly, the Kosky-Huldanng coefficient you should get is -1.5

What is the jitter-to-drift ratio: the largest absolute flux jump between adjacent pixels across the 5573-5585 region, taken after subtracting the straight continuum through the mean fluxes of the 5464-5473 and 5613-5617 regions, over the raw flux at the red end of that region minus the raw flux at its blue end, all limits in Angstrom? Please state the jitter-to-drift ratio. 1.3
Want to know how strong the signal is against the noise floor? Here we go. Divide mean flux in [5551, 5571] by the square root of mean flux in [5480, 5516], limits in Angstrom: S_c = 3.24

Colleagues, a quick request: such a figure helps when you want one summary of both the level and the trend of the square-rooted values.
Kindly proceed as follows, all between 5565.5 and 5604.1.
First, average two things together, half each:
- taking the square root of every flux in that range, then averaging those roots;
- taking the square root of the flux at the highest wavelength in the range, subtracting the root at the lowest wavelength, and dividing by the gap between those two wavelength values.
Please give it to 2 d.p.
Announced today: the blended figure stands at 1.45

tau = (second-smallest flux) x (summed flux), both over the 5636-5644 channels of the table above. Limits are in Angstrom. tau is 441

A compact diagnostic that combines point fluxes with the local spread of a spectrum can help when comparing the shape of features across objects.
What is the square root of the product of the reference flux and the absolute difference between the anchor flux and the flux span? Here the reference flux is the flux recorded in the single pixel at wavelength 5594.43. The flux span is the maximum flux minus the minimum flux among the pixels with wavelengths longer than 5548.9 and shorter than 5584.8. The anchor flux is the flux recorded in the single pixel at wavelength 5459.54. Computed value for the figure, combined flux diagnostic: 7.85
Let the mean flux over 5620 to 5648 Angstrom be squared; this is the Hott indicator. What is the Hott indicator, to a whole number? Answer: 73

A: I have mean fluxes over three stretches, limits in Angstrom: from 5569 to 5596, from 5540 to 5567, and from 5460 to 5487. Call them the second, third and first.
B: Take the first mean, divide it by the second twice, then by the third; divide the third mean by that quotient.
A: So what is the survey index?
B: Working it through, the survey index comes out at 656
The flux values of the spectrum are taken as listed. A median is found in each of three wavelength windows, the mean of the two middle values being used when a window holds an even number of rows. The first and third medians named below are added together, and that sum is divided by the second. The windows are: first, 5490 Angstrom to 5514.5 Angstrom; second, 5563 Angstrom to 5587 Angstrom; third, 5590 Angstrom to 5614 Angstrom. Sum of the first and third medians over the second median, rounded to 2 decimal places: 2.02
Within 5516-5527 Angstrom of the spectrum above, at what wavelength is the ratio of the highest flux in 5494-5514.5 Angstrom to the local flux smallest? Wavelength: 5526.57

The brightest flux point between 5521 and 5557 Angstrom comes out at 9.566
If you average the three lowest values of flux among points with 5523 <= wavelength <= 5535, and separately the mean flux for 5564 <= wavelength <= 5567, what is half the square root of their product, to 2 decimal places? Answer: 4.21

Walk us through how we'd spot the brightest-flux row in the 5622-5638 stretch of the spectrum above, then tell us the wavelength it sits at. 5635.80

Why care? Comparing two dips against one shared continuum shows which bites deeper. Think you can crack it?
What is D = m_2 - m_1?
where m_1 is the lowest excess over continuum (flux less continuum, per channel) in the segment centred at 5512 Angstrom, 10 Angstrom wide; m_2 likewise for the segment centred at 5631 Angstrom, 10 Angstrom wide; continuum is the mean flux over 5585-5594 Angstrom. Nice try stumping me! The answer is 1.5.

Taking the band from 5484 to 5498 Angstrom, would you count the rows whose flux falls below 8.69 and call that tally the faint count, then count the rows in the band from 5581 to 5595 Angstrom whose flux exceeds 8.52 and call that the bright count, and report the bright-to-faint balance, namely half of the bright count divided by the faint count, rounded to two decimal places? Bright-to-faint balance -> 0.67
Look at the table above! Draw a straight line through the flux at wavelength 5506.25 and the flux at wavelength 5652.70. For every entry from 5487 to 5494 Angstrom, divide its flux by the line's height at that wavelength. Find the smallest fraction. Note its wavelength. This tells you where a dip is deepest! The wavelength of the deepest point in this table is 5493.58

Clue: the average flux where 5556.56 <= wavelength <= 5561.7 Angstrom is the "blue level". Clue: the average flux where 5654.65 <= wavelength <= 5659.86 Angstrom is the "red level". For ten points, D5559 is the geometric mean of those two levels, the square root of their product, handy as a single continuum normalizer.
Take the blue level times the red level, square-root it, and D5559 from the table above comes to 9.28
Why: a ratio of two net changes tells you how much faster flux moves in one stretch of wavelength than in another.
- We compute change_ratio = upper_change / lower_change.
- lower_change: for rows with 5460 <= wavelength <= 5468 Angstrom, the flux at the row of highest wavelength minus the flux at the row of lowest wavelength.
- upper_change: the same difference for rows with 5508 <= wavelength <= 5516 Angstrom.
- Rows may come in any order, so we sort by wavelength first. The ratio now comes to -1.7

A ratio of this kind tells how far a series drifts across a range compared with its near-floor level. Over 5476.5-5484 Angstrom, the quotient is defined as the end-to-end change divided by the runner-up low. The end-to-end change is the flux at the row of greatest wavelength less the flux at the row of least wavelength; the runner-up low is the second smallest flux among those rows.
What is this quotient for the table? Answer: 0.06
